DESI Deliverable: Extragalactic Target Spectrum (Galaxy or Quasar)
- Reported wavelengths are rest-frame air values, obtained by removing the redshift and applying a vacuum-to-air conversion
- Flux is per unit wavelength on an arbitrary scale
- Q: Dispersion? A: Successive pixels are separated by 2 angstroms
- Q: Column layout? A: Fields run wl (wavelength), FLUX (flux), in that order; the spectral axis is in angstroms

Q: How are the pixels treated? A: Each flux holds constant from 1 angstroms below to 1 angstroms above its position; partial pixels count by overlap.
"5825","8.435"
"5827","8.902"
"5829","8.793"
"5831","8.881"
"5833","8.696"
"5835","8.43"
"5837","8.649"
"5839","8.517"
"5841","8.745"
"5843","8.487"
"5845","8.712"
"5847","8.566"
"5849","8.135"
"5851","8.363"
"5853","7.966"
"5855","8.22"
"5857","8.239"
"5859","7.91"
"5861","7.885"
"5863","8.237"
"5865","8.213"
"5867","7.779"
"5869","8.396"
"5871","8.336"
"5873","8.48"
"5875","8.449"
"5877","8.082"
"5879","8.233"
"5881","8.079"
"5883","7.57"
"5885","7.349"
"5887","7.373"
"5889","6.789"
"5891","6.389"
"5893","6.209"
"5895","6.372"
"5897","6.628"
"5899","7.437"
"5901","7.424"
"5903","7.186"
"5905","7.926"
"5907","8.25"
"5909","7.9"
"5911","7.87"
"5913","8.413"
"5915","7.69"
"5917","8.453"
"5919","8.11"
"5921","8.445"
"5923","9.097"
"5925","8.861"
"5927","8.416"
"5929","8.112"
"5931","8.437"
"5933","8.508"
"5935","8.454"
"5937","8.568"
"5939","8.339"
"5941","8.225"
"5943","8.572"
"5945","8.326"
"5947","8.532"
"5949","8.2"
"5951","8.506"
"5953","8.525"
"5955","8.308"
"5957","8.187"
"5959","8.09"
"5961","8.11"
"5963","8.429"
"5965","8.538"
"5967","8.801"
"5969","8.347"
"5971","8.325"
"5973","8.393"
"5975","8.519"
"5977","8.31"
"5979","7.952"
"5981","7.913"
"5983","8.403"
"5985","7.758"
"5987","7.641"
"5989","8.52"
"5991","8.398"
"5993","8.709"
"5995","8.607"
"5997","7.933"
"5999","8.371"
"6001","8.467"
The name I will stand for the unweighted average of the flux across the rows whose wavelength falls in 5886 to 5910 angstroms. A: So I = 7.16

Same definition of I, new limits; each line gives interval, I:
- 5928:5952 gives 8.40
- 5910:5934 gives 8.37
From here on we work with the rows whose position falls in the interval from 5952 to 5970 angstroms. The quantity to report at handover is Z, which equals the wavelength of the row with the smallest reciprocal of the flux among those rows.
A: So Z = 5967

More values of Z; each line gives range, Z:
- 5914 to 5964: 5923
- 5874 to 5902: 5875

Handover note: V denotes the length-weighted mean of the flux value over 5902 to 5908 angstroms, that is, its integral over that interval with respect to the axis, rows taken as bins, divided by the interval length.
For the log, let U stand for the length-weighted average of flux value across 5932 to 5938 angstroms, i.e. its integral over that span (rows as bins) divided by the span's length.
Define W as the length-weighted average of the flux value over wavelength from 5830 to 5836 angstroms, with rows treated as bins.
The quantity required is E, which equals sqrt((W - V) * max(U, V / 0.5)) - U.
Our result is -4.8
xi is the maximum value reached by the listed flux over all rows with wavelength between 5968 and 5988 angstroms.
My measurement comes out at 8.519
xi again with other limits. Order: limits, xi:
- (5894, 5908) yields 8.25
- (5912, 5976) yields 9.097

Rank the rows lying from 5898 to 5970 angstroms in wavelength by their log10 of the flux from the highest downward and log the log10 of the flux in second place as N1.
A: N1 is 0.947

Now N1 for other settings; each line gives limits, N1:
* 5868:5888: 0.927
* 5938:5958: 0.931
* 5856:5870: 0.916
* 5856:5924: 0.928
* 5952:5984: 0.931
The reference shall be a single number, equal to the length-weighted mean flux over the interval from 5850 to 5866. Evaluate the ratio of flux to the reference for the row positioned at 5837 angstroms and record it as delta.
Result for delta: 1.06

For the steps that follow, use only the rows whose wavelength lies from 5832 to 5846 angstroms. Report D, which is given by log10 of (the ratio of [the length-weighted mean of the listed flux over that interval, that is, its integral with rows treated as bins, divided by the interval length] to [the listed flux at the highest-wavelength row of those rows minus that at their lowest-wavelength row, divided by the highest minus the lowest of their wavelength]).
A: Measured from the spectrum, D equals 3.81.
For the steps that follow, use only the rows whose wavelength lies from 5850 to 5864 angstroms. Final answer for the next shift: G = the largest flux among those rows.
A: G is 8.363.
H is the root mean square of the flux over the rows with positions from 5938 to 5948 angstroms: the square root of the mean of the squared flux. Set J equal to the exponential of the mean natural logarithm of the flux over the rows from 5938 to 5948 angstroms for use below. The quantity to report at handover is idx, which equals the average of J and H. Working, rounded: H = 8.40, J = 8.40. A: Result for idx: 8.40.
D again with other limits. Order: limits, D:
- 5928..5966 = 2.85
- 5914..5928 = 2.14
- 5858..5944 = 3.00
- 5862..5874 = 2.53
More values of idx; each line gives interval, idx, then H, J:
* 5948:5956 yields 8.38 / 8.39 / 8.38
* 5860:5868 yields 8.03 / 8.03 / 8.03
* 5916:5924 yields 8.53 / 8.53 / 8.52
